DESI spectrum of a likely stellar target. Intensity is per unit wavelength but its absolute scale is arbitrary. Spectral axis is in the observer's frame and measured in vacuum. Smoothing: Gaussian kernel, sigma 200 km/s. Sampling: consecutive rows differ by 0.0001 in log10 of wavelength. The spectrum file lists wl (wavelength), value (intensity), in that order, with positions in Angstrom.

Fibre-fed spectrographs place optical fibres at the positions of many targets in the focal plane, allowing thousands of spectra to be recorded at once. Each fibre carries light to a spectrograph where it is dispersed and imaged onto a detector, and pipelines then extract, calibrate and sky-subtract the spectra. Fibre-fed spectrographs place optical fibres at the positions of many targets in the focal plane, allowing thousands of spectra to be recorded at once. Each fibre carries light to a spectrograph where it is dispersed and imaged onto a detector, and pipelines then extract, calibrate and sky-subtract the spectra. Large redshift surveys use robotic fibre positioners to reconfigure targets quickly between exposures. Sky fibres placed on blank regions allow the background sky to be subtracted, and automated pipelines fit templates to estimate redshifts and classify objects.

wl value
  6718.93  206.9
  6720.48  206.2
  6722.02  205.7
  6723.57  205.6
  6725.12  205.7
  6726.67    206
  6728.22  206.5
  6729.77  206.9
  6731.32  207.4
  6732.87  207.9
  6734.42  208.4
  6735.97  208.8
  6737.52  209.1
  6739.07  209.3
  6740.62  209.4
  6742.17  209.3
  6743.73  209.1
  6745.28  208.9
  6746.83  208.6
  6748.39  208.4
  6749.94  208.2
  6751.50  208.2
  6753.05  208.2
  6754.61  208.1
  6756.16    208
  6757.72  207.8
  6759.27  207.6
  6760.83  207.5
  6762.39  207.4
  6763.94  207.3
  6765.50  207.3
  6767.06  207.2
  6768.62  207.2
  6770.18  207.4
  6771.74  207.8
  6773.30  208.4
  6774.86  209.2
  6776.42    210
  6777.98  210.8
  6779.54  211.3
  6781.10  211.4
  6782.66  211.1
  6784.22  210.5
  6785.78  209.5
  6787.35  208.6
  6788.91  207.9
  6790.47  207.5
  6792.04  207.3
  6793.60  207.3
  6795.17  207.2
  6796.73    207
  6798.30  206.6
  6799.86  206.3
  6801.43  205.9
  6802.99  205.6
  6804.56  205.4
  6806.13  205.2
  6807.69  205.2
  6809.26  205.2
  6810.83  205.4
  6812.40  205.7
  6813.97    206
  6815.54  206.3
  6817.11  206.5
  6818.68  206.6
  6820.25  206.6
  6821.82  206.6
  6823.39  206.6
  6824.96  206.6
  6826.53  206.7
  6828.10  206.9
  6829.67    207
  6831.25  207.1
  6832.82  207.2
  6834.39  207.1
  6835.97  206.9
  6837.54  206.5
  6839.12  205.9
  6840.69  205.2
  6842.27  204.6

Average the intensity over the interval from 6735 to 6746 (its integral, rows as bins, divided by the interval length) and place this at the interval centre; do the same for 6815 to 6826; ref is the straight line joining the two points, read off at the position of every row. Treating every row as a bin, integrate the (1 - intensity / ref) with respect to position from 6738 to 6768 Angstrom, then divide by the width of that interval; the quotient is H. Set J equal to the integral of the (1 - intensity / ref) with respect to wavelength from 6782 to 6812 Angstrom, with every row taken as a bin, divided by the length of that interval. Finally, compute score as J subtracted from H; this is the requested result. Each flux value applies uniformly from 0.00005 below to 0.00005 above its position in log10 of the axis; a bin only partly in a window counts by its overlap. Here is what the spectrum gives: 0.001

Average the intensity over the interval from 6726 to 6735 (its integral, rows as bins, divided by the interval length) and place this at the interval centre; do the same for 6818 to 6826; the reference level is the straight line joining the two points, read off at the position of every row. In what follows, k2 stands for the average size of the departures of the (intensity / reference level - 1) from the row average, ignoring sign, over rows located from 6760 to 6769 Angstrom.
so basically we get 0.0004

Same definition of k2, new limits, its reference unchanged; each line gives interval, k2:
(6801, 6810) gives 0.0010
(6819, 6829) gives 0.0005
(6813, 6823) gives 0.0010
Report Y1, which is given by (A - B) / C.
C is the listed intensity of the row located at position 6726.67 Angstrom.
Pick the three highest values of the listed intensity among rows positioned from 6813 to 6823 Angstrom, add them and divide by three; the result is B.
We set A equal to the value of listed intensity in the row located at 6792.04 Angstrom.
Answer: 0.003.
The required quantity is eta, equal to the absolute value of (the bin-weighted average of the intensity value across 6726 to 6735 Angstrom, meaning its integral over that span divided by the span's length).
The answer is 207.1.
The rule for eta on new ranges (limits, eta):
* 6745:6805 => 208.1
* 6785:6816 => 206.5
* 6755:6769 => 207.5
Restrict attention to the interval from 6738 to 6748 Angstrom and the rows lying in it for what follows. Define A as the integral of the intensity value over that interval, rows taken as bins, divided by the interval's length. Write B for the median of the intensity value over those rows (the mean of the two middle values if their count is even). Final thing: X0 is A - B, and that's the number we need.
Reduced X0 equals -0.2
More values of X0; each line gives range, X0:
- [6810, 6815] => -0.2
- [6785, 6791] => 0.2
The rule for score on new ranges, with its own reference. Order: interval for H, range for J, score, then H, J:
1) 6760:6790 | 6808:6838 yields -0.004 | -0.0035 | 0.0003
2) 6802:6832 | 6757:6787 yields 0.006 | 0.0028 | -0.0029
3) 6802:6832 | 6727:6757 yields -0.001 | 0.0028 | 0.0039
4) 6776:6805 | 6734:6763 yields -0.006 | -0.0033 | 0.0023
